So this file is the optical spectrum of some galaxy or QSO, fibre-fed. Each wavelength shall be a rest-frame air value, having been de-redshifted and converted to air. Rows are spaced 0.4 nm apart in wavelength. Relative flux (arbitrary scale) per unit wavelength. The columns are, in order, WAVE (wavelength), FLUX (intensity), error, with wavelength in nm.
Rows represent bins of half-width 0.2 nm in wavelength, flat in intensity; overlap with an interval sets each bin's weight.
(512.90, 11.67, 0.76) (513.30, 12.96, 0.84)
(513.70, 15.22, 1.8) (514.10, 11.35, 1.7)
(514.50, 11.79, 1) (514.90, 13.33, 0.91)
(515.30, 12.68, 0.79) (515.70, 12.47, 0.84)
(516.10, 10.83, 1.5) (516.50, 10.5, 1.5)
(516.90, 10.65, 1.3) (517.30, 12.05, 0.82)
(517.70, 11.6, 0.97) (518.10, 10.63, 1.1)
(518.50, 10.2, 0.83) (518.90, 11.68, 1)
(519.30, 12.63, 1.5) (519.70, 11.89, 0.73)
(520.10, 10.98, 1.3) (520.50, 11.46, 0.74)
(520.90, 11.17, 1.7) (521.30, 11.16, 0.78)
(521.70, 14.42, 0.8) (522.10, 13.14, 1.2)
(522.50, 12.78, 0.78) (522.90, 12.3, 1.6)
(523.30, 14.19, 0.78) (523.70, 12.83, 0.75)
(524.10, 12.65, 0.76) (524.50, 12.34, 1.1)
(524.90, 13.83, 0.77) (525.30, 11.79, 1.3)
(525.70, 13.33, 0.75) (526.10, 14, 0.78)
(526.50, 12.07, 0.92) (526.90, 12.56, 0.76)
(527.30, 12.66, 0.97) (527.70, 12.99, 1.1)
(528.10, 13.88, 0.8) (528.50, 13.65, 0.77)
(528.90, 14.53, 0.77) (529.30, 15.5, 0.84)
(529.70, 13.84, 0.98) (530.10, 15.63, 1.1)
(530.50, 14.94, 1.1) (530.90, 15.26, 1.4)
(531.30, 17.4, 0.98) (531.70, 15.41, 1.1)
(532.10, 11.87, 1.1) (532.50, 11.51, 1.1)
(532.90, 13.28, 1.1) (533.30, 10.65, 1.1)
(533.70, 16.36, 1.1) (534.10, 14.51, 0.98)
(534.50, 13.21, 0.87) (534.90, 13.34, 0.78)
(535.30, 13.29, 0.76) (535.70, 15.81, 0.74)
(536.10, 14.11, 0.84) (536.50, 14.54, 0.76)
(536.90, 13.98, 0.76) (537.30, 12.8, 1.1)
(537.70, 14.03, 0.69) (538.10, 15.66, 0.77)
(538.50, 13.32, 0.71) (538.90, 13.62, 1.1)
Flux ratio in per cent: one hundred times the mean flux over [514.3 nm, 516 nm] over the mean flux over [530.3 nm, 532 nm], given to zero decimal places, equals 80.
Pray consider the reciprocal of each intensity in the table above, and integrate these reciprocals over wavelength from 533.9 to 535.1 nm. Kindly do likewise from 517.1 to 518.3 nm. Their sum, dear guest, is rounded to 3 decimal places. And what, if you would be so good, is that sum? 0.193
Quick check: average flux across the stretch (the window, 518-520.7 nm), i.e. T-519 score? 11.4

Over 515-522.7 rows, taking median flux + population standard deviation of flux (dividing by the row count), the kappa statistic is 12.7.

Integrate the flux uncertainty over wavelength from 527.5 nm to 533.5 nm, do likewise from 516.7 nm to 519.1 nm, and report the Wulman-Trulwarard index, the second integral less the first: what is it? -4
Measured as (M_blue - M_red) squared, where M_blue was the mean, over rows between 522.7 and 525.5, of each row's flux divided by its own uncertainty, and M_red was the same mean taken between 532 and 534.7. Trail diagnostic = 2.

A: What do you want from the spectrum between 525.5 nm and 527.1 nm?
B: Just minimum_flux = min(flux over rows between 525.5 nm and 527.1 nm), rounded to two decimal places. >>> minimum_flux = 12.07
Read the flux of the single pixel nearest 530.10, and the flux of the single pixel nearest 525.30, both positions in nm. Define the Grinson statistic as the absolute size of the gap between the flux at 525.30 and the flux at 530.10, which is 3.8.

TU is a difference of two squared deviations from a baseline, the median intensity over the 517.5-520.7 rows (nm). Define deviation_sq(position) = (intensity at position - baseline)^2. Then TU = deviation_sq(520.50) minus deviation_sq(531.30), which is -34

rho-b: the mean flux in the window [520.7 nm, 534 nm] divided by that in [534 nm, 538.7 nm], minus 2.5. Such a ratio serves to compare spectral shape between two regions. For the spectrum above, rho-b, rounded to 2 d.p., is -1.54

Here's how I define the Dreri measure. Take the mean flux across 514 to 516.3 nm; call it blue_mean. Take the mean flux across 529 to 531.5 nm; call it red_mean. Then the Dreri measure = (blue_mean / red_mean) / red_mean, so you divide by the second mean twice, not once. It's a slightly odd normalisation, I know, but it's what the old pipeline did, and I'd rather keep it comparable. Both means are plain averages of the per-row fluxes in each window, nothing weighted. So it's 0.051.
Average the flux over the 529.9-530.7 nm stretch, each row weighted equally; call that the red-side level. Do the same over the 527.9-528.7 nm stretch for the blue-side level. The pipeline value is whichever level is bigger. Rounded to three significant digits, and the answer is 15.3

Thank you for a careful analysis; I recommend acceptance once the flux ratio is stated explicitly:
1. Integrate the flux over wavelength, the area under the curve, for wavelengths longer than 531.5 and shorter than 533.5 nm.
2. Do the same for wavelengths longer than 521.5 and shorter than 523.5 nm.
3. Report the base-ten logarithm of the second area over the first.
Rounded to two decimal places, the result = 0.03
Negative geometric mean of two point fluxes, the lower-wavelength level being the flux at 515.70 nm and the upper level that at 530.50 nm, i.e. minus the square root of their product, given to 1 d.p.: -13.6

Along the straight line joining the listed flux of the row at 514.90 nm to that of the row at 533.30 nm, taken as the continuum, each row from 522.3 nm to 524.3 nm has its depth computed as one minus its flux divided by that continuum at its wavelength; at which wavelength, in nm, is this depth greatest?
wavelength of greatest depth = 522.90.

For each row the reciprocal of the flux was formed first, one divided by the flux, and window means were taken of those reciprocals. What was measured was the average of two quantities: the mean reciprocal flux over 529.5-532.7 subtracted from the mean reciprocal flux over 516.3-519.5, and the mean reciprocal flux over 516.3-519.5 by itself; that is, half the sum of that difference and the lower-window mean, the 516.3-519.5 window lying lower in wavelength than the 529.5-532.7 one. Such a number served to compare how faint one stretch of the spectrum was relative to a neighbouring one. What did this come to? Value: 0.054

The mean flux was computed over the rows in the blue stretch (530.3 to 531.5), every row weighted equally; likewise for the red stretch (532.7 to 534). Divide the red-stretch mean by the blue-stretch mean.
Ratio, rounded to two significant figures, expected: 0.85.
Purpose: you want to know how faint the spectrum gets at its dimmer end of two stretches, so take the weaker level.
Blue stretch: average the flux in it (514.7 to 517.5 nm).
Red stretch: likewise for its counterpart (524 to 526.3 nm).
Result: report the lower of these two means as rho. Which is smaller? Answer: 11.8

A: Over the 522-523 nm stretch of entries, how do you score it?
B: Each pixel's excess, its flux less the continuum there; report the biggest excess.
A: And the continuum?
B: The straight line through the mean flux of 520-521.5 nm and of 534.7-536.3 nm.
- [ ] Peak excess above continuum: 1.7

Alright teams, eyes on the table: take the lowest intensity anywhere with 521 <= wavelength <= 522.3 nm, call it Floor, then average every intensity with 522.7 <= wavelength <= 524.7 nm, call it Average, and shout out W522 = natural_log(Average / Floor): 0.14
